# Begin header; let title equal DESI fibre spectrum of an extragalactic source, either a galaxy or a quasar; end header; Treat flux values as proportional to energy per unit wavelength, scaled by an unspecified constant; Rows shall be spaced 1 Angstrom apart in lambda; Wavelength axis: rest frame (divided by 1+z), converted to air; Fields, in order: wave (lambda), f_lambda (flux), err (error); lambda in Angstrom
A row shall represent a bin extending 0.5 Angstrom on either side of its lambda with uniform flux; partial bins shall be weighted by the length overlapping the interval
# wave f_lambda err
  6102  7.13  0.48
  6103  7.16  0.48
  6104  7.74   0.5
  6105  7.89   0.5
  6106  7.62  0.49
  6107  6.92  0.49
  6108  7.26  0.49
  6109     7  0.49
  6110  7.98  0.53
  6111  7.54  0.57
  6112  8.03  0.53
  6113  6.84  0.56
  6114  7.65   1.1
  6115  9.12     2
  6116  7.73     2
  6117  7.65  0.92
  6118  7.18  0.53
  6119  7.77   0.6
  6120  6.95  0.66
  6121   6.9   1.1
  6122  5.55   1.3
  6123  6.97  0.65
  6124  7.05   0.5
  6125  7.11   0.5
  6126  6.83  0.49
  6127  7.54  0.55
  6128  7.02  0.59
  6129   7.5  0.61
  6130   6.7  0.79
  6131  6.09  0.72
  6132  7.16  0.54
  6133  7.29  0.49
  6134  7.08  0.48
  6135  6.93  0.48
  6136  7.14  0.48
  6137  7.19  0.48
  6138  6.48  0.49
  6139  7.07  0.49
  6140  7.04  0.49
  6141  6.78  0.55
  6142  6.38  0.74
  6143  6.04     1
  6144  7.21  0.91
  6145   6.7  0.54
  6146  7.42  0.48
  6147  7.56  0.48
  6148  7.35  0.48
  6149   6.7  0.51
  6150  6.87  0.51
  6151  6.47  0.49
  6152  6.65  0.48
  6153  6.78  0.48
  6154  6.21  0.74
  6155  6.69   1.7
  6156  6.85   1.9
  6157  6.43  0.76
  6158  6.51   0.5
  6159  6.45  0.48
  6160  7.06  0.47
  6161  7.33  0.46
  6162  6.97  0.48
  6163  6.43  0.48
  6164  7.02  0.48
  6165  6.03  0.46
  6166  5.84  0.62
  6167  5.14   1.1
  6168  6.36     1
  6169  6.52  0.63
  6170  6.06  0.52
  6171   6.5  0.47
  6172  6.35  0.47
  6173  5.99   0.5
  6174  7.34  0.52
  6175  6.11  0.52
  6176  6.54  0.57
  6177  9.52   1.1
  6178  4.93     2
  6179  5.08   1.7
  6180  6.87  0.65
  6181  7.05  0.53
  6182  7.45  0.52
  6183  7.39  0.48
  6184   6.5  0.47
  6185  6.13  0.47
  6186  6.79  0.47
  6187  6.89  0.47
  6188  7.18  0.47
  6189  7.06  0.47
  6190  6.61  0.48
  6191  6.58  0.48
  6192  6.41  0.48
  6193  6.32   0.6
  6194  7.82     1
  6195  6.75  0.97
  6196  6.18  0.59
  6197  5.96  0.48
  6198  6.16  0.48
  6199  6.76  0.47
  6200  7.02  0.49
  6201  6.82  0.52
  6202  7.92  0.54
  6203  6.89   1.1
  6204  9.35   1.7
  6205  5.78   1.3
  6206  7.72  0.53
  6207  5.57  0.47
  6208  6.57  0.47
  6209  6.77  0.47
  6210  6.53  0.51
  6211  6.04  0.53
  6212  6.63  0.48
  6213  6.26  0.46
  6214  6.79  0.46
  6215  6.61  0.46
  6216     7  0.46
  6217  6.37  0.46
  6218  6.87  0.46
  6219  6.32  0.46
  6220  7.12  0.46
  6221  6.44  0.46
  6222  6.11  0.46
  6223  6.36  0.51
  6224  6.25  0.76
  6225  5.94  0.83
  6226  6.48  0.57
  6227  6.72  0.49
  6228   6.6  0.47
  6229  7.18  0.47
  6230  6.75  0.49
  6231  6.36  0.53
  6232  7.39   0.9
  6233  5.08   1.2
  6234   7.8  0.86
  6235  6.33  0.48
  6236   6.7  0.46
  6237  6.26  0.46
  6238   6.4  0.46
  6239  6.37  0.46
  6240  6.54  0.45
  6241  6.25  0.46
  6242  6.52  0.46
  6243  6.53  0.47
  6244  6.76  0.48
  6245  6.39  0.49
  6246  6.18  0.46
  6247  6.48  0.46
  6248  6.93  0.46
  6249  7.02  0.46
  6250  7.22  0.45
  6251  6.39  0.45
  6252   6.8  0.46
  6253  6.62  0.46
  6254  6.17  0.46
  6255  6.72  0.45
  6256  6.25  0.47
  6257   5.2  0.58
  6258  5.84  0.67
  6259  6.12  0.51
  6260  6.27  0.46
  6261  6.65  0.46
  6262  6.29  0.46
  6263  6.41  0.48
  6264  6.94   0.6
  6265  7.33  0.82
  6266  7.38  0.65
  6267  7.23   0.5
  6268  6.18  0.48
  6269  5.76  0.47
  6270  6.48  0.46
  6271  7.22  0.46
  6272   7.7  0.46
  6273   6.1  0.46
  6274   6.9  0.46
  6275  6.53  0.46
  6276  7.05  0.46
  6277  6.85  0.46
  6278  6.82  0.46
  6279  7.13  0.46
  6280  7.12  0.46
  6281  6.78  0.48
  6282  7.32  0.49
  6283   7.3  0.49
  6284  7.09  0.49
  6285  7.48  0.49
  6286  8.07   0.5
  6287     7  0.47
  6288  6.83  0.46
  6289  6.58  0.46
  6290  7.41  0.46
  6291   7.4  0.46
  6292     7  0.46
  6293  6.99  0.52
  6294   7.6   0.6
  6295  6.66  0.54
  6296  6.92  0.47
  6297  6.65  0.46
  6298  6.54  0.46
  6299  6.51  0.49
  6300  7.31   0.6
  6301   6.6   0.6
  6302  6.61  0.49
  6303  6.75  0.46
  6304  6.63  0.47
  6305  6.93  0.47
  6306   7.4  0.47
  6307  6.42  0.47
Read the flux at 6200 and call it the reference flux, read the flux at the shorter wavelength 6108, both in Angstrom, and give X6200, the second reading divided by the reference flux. 1.03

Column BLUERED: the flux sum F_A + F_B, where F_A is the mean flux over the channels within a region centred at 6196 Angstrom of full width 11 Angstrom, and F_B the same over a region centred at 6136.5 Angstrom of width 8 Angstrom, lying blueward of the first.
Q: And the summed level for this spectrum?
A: 13.6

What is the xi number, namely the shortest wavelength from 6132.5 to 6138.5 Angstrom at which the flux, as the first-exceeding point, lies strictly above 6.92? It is 6133 Angstrom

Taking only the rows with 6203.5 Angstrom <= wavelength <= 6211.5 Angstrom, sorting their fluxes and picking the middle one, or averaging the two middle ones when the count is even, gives 6.55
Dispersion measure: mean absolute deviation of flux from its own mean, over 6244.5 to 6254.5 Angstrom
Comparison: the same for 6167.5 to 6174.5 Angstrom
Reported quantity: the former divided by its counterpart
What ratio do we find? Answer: 1.0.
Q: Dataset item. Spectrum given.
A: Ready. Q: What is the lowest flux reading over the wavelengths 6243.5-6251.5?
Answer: 6.18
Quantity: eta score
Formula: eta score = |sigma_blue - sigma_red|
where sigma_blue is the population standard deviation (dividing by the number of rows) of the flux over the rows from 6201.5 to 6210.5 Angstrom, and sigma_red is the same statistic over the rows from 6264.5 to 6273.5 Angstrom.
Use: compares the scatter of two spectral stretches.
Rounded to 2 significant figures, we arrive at 0.45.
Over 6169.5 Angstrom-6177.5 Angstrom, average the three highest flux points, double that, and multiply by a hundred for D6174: 1560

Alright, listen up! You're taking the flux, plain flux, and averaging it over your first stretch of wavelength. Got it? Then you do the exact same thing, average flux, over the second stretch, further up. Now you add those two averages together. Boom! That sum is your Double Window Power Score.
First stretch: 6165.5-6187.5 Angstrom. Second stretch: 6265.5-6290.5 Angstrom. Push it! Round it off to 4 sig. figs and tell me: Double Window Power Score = 13.49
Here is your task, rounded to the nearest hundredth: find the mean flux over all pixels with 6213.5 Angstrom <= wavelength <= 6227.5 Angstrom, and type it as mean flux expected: 6.53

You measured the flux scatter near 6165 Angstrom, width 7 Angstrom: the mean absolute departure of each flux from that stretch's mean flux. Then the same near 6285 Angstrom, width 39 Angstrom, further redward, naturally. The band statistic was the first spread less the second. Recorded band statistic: 0.14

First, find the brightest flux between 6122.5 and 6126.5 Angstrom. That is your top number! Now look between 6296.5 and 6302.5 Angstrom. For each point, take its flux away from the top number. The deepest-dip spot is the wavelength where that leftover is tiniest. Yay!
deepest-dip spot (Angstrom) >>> 6300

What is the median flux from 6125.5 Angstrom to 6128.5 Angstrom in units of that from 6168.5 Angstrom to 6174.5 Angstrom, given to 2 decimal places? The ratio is 1.09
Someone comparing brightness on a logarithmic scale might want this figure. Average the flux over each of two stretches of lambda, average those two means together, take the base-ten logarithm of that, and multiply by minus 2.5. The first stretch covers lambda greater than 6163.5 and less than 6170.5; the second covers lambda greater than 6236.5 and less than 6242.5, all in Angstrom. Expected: -1.99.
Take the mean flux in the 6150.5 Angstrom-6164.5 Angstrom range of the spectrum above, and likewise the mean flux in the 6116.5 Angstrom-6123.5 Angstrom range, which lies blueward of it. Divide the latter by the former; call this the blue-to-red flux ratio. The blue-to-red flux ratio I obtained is 1.04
